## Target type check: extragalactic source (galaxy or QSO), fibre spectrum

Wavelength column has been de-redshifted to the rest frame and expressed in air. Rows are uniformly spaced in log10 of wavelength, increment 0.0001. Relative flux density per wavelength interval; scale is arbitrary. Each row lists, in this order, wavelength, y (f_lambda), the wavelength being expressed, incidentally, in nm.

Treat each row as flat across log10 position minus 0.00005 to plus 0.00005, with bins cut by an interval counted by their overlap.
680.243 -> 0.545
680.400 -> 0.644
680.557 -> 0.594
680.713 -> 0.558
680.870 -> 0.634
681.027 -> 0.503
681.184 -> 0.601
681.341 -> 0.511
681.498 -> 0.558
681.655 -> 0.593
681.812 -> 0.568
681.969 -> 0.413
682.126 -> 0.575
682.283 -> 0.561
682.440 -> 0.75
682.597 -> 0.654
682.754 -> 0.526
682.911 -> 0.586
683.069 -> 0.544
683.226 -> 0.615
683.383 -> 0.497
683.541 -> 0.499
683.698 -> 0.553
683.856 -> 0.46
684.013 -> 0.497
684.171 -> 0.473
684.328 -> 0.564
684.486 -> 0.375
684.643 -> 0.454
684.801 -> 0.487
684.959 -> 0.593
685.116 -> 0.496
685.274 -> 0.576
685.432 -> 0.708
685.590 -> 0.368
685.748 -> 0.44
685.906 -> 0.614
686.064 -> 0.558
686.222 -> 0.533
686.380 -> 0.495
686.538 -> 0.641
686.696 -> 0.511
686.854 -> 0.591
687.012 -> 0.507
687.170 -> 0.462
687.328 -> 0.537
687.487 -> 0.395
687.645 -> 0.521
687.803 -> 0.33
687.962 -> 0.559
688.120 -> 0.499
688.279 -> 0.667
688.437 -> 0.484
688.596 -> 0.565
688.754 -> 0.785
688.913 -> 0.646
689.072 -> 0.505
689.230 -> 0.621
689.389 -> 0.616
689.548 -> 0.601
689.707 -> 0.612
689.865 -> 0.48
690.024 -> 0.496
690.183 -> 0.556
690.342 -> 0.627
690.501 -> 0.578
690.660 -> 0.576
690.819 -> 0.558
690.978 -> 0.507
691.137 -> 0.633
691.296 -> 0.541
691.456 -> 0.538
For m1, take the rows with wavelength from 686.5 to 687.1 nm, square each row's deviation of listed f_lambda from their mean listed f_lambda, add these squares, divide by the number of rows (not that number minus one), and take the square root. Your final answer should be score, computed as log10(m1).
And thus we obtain -1.25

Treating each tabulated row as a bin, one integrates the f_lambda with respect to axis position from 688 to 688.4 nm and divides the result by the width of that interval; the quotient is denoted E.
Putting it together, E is 0.57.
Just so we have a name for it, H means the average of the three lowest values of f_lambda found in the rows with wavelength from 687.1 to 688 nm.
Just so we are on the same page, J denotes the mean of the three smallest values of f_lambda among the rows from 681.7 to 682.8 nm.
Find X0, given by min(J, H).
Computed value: 0.396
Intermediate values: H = 0.396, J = 0.500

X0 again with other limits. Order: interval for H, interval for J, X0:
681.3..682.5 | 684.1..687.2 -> 0.394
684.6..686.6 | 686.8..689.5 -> 0.396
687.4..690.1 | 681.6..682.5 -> 0.402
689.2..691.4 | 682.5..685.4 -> 0.430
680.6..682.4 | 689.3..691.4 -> 0.476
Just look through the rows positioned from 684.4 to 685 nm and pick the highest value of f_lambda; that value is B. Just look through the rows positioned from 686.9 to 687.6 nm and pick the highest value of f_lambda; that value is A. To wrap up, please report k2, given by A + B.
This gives 1.130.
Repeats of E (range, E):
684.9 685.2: 0.54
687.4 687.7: 0.45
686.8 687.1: 0.54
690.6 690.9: 0.57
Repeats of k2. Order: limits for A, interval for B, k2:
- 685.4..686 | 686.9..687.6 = 1.245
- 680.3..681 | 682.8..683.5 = 1.259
